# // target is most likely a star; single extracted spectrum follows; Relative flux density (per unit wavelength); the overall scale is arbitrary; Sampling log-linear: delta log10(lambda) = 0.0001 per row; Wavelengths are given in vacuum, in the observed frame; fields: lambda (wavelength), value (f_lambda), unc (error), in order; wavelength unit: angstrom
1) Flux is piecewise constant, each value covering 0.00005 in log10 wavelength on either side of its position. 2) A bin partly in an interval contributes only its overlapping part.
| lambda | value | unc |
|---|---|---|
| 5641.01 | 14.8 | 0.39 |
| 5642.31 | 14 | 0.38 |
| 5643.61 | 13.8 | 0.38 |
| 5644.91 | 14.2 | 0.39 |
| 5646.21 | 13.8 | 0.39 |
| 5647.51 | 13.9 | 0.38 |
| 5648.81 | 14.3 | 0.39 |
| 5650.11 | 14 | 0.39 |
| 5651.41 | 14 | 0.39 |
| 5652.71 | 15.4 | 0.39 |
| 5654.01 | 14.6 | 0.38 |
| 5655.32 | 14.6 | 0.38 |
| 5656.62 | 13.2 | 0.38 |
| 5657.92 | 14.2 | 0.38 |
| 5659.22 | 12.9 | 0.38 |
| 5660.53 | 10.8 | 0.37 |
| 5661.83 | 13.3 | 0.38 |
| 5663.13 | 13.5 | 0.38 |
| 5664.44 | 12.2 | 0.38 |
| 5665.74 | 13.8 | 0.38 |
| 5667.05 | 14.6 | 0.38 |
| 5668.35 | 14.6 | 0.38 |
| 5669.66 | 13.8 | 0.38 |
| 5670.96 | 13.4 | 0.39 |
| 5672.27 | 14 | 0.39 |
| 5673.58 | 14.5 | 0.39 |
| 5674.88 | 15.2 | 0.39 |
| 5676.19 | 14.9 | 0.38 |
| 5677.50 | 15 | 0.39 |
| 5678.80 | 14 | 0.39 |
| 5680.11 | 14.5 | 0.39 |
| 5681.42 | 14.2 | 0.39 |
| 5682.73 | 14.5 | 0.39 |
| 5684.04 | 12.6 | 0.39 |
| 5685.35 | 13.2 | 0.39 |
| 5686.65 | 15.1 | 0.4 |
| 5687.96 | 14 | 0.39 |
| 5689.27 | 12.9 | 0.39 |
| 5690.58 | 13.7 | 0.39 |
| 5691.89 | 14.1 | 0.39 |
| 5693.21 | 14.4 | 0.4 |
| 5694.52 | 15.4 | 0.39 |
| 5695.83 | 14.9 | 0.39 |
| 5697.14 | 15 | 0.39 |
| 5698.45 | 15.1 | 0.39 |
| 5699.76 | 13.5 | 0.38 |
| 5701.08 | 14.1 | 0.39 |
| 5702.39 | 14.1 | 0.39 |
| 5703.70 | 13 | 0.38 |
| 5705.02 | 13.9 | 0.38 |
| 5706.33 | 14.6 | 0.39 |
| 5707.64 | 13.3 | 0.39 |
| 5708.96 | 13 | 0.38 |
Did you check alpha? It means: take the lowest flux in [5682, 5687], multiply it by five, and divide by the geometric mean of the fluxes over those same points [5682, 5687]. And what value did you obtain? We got 4.56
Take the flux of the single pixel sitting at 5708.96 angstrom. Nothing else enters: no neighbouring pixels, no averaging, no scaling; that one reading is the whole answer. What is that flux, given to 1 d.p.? 13.0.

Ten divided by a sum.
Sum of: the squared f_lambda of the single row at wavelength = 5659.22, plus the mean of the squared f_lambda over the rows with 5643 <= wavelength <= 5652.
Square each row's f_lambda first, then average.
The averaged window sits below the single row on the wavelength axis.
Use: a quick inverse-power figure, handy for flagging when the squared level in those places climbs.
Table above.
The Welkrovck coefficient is 0.0276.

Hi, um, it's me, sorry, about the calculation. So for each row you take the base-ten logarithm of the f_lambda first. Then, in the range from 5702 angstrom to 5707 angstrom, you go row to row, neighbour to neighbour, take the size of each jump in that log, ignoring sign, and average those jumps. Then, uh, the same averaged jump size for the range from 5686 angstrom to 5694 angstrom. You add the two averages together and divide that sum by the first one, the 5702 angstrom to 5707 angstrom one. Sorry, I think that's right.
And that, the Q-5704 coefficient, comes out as 1.8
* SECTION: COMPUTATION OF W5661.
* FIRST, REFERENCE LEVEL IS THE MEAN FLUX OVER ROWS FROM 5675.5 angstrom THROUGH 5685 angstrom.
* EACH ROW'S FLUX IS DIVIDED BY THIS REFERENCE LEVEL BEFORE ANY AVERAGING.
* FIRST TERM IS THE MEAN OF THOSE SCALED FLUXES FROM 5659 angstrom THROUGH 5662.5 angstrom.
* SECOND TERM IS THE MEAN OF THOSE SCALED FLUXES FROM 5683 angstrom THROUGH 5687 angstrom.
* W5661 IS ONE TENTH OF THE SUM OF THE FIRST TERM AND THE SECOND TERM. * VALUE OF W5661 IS 0.182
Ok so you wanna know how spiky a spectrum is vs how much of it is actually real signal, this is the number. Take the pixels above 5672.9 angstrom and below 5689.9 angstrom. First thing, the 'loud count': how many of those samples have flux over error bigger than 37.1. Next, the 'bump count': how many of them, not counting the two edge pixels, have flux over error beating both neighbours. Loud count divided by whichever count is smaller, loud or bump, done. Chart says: 1.75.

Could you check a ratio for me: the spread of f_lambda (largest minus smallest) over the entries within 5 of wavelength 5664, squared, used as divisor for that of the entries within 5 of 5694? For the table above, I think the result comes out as 0.2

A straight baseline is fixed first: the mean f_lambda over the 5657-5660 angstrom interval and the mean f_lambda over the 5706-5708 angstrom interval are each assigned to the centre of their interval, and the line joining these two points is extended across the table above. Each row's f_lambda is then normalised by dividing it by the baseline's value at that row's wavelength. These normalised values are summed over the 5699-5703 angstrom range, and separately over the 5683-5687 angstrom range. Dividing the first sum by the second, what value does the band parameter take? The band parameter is 1.01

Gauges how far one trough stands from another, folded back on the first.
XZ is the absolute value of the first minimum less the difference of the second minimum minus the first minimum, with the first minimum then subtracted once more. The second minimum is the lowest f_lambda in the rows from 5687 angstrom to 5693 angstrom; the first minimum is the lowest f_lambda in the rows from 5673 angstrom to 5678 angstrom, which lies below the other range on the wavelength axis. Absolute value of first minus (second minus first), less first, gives 1.6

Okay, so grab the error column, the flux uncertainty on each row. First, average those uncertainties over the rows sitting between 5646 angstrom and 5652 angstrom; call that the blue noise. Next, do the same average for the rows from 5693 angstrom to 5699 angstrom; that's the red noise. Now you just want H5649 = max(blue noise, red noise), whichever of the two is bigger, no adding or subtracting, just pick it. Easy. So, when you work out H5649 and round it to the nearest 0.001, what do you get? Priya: 0.392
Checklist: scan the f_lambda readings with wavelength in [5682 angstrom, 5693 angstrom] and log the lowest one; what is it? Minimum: 12.6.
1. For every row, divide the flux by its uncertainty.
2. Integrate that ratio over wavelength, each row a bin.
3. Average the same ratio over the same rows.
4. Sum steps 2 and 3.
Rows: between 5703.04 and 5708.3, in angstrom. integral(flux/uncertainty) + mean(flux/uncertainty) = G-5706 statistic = 223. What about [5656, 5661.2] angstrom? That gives 210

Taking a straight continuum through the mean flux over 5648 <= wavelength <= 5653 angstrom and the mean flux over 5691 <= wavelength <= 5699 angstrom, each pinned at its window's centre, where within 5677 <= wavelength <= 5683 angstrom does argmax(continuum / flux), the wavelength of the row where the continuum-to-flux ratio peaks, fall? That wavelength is 5678.80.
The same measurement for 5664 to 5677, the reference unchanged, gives 5664.44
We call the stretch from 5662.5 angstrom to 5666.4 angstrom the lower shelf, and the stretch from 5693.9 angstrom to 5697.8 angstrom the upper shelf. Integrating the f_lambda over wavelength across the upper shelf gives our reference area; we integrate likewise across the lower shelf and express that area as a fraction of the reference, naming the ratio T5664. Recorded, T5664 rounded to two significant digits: 0.87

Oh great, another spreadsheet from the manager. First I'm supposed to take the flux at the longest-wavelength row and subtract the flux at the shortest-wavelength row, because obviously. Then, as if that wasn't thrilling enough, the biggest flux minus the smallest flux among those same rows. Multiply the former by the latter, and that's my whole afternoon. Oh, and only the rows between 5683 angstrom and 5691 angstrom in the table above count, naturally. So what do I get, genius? 3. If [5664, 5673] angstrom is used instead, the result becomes 4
